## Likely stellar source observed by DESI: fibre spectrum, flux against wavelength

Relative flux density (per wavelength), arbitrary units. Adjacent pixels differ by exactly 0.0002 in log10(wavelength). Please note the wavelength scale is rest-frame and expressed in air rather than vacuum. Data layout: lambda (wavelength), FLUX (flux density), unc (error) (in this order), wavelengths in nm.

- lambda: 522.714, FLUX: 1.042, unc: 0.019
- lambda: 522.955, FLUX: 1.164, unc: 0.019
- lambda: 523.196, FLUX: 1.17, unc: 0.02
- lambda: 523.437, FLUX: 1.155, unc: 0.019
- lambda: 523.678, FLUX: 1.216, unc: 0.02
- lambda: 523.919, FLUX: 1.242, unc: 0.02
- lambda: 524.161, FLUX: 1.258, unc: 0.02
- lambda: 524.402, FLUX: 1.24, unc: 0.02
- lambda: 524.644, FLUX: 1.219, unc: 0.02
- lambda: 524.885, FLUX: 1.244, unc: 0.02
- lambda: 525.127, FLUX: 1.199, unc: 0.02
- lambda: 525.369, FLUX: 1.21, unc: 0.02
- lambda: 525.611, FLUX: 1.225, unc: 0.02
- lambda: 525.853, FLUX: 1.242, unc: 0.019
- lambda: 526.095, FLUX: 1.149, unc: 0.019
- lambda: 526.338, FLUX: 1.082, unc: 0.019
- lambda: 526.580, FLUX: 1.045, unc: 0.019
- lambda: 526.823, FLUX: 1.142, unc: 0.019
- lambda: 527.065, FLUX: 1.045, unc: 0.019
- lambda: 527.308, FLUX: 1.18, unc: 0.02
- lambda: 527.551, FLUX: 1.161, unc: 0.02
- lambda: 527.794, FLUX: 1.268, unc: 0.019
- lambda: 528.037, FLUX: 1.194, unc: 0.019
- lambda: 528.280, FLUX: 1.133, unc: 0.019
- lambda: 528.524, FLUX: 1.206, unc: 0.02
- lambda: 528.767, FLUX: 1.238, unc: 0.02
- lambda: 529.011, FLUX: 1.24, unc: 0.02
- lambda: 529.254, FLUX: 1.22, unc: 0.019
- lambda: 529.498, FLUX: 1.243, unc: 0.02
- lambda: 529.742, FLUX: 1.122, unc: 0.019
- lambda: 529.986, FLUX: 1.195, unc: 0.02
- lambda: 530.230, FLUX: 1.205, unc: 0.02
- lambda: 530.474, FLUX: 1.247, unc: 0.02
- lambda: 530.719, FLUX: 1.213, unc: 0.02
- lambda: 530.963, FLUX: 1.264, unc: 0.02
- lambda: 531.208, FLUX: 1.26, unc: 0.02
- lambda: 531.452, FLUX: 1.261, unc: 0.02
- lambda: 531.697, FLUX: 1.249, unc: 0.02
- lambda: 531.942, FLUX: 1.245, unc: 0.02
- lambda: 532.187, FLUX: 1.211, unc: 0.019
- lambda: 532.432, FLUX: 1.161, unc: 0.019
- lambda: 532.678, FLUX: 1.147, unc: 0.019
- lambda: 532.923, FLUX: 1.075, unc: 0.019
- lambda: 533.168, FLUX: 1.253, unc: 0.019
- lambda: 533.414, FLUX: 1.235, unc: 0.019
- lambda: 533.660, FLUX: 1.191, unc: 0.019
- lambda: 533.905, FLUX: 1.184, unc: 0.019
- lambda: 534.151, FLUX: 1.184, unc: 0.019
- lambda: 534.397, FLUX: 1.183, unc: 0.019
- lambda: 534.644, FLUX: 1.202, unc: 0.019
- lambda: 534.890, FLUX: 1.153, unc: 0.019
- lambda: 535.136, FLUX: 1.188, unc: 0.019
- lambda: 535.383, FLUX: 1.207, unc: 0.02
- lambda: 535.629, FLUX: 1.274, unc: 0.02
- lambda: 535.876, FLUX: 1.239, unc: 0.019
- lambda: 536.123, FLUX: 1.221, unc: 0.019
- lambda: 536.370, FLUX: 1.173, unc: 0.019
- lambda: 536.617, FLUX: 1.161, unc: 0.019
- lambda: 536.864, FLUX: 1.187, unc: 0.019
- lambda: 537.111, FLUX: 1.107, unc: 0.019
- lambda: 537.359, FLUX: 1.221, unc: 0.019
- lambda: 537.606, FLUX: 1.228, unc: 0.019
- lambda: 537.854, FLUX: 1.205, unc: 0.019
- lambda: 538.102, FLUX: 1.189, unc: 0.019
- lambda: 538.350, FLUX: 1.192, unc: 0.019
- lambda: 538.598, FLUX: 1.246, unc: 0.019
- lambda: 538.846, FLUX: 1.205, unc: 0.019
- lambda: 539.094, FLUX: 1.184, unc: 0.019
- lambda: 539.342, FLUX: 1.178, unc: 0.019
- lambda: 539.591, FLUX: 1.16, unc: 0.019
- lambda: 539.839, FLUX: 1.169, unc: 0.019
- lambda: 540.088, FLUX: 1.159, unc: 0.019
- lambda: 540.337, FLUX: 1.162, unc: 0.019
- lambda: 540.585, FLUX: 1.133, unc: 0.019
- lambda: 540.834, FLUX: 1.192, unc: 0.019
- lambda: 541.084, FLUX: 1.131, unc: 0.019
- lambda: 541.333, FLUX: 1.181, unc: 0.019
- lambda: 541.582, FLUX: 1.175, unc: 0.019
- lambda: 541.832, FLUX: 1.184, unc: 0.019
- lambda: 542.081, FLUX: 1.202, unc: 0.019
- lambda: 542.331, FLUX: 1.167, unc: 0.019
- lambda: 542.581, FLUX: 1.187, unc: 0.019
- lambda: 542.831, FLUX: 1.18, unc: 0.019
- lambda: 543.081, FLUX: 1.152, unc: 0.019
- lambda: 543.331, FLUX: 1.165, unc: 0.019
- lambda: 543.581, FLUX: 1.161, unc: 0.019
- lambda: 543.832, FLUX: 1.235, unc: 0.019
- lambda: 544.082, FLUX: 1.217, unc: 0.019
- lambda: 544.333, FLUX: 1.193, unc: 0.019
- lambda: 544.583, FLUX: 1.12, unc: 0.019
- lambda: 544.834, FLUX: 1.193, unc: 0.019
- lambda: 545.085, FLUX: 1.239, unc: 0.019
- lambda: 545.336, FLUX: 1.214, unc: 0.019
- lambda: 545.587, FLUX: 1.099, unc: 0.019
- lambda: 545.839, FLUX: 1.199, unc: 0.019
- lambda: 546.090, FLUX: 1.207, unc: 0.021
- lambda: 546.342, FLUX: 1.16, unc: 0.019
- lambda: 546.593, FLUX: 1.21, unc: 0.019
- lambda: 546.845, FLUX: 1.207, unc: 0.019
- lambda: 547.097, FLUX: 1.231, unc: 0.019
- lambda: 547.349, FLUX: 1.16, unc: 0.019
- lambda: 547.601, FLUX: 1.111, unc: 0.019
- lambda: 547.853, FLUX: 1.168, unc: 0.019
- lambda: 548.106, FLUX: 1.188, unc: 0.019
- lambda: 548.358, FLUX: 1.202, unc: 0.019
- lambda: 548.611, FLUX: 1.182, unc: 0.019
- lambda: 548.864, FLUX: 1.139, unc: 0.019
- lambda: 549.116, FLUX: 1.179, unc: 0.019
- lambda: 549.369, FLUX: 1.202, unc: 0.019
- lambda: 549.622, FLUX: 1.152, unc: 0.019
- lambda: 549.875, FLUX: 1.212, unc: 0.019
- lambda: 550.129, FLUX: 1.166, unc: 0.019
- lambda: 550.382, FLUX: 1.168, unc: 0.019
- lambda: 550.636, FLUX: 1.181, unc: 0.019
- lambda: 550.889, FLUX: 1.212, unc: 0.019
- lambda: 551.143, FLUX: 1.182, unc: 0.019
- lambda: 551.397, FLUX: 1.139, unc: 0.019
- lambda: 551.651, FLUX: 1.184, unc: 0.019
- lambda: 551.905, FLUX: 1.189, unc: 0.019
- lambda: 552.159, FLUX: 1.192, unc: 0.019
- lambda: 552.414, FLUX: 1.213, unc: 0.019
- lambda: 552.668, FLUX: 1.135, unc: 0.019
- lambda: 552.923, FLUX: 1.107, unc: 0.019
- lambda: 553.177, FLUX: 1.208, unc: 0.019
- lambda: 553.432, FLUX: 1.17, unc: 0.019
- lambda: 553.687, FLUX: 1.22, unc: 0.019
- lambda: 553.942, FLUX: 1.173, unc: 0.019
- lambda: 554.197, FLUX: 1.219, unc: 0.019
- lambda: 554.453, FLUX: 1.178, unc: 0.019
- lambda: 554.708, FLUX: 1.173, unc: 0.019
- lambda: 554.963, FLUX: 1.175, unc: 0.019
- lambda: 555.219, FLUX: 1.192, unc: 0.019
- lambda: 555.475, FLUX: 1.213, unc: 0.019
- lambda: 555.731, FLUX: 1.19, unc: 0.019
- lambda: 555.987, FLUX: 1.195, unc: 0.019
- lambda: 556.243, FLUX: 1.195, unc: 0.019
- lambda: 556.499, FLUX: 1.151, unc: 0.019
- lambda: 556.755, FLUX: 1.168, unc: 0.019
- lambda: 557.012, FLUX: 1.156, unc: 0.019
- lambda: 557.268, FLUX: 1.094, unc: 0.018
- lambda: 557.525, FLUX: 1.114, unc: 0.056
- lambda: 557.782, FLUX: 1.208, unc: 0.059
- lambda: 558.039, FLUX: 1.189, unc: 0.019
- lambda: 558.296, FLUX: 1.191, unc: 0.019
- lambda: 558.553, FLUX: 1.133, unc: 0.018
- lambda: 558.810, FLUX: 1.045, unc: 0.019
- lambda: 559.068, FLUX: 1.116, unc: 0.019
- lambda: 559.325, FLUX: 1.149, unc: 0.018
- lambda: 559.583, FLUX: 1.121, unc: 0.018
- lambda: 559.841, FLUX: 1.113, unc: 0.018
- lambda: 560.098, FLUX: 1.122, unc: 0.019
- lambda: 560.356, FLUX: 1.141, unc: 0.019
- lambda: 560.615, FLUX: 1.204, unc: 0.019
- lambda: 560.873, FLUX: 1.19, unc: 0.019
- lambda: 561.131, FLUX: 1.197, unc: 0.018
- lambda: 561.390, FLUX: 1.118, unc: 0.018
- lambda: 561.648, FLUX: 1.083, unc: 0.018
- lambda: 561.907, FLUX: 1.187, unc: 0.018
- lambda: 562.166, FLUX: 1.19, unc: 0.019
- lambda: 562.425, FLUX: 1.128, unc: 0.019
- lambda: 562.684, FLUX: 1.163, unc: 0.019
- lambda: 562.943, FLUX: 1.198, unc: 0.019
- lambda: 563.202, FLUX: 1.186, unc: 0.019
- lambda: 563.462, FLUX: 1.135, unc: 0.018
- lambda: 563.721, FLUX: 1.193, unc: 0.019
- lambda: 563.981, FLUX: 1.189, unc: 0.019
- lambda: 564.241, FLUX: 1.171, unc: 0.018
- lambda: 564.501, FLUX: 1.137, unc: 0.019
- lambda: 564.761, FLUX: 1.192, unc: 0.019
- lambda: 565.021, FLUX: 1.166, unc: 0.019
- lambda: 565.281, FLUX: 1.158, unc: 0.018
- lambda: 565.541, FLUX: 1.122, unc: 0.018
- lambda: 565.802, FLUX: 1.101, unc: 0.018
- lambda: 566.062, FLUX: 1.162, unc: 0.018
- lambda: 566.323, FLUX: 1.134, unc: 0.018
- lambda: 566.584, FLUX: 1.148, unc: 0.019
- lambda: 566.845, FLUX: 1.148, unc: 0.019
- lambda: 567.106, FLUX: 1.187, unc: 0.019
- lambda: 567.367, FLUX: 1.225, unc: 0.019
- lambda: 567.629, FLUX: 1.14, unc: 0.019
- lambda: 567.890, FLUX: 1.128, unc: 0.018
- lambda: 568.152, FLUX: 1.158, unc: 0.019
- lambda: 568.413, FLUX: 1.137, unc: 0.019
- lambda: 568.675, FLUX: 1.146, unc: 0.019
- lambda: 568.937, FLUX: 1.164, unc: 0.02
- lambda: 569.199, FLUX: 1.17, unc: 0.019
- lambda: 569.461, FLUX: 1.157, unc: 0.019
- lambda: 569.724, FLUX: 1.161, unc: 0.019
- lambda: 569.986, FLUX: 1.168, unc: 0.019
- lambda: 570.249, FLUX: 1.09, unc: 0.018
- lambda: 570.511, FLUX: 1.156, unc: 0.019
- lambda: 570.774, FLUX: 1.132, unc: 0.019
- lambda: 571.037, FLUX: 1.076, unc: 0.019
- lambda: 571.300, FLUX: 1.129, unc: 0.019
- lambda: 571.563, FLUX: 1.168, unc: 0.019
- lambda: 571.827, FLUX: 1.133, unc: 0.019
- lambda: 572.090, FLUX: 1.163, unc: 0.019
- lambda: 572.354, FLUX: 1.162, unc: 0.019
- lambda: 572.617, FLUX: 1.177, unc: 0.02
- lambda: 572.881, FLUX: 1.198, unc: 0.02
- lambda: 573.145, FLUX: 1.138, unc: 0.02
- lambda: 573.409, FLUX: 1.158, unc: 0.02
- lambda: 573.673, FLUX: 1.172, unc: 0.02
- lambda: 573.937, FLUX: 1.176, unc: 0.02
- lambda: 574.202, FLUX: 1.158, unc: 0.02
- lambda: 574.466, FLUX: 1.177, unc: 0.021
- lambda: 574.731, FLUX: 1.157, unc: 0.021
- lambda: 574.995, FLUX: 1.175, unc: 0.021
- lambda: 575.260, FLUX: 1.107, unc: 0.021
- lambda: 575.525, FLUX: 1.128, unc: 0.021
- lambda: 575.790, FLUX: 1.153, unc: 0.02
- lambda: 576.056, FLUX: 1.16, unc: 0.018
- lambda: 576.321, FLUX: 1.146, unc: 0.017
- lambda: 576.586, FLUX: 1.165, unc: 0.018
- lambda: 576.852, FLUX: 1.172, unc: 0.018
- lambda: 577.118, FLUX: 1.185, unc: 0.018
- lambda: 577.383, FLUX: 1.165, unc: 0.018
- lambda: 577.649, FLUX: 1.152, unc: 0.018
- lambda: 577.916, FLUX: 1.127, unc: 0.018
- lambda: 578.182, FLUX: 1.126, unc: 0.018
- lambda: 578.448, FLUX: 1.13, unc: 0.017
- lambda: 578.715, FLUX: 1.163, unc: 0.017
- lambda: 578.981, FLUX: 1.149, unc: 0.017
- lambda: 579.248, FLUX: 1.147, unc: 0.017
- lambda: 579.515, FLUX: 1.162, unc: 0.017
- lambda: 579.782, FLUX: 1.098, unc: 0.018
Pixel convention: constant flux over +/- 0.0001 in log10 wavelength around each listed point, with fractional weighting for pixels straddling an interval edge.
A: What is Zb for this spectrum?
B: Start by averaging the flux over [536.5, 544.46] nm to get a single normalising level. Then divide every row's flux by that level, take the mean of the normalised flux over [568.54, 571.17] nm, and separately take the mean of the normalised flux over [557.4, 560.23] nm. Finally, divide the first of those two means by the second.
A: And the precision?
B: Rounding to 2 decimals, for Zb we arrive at 1.00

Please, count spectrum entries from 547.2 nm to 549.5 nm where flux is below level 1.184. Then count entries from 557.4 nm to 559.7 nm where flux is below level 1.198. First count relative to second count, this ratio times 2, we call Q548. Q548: 1.5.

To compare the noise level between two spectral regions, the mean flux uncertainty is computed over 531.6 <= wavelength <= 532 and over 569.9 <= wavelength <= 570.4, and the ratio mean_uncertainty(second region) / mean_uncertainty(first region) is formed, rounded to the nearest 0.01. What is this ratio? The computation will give 0.92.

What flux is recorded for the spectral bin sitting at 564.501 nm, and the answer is 1.137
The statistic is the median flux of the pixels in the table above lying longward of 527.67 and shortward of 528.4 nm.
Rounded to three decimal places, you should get 1.194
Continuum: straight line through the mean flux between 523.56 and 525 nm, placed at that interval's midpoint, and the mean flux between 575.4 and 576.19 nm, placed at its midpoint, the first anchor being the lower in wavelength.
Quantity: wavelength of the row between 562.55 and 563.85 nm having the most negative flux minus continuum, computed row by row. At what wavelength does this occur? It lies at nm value 563.462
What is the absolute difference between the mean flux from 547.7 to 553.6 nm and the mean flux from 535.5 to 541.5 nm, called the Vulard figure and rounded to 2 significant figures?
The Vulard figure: 0.010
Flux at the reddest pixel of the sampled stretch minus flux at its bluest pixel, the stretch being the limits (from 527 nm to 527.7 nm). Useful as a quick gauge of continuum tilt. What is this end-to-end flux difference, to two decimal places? 0.12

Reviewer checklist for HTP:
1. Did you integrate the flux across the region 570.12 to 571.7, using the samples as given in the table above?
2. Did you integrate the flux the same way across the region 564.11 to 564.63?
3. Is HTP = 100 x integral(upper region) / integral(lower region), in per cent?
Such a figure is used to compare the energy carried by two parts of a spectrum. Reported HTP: 296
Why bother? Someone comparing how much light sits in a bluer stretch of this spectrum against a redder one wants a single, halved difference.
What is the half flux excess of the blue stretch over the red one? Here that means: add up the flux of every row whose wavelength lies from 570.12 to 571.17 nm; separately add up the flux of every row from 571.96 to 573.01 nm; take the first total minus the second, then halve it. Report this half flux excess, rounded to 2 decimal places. -0.12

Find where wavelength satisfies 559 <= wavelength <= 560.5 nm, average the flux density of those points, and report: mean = 1.13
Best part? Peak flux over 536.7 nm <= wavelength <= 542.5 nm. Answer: 1.246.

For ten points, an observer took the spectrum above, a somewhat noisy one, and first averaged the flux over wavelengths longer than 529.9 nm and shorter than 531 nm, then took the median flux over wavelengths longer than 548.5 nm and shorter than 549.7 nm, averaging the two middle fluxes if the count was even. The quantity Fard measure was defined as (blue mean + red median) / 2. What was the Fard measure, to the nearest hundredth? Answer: 1.20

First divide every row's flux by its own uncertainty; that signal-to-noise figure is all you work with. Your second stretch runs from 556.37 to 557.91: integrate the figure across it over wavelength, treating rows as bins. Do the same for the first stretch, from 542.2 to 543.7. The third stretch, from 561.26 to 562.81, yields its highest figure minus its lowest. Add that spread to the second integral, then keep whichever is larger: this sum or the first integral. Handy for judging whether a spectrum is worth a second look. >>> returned 92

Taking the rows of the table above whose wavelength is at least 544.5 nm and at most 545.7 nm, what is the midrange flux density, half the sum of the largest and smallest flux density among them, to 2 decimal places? 1.17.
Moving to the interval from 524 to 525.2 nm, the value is 1.23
